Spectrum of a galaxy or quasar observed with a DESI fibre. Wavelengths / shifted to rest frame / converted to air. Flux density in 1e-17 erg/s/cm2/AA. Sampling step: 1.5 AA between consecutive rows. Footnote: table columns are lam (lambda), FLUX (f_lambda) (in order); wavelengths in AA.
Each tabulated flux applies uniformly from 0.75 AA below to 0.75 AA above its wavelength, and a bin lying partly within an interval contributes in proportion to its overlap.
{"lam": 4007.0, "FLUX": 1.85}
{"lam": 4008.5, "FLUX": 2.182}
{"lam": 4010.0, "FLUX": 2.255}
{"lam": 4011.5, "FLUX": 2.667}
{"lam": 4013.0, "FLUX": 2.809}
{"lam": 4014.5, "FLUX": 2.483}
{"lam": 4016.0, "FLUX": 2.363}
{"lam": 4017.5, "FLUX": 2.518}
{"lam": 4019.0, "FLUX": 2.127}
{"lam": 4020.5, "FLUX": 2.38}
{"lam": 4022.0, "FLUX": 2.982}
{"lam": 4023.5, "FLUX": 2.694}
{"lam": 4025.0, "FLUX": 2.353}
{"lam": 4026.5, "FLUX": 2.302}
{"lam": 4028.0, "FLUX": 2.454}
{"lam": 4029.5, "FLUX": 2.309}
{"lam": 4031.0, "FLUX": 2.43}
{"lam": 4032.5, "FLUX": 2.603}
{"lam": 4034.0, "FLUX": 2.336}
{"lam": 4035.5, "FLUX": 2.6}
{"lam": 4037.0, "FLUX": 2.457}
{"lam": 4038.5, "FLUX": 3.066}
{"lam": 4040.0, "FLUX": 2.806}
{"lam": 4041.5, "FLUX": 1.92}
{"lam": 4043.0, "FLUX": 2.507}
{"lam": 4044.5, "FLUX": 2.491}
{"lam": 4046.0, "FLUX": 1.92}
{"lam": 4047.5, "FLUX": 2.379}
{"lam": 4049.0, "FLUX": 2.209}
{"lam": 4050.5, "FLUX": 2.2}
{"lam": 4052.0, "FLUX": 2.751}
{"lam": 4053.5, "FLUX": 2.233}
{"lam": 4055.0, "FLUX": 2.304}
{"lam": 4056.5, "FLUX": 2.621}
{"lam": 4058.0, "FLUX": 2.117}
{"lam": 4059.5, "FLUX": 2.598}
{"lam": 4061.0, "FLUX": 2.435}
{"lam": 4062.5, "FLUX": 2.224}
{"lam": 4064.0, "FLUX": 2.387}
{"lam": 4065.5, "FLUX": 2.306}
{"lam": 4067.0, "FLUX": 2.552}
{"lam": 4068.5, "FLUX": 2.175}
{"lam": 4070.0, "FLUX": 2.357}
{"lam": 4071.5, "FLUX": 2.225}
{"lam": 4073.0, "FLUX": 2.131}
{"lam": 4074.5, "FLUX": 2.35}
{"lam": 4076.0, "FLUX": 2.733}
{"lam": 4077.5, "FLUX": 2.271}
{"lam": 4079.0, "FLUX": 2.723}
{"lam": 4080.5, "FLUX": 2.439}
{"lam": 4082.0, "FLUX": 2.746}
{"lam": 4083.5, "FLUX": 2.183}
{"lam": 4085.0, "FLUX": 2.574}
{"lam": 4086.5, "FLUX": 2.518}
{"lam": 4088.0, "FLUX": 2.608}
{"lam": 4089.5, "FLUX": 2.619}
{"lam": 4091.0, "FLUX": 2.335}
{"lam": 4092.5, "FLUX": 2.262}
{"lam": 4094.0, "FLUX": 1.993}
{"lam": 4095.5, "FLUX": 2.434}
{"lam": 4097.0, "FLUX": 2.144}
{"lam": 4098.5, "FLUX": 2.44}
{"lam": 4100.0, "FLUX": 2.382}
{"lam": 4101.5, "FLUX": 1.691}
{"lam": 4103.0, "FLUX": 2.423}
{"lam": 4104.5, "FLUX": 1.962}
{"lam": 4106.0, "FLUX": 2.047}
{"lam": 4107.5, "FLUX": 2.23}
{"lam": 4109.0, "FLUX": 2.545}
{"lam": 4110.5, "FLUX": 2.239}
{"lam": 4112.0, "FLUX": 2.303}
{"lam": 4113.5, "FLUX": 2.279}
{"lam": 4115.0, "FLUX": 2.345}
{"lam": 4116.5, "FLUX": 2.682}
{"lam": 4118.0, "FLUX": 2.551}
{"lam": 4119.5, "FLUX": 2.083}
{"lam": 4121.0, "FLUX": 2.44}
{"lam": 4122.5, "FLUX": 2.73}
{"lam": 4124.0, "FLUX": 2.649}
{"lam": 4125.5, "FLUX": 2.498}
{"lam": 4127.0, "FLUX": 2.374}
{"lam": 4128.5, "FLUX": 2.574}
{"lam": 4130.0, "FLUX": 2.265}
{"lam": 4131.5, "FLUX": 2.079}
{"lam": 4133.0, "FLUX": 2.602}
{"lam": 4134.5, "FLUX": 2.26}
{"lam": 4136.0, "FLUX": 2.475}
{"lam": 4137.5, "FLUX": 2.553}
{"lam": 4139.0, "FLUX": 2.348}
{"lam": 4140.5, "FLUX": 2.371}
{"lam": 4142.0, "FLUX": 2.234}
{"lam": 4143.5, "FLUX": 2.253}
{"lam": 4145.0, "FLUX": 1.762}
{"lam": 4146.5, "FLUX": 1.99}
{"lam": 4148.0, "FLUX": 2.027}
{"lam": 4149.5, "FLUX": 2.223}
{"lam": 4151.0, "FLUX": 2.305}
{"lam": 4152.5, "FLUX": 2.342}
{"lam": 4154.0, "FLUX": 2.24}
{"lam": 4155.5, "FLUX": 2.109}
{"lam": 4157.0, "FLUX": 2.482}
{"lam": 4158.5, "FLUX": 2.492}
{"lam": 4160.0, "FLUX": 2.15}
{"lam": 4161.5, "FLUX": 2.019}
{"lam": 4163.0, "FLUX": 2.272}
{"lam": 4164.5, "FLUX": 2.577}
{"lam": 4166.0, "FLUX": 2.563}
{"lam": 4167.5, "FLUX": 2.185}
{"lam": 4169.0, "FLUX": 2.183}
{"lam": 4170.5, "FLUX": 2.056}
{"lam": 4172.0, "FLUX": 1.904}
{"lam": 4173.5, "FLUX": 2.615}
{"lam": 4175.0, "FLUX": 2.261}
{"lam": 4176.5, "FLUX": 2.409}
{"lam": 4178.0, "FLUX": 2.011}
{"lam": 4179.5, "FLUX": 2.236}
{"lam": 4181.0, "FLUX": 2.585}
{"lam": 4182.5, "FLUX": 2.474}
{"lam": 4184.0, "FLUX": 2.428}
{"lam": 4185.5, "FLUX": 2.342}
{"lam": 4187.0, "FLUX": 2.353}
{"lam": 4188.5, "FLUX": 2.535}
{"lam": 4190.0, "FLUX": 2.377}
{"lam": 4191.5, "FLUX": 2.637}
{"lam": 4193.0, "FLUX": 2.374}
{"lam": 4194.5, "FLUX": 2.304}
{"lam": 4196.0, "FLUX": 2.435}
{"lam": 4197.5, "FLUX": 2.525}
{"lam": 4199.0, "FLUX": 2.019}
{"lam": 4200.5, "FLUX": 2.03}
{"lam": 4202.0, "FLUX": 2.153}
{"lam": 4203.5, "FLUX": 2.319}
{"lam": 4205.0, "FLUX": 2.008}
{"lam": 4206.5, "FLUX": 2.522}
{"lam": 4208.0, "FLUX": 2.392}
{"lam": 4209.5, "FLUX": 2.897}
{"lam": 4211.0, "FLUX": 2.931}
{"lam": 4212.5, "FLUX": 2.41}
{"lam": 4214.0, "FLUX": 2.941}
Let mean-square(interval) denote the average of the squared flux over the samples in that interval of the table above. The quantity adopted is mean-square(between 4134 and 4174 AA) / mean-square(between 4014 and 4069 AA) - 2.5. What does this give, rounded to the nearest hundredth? -1.63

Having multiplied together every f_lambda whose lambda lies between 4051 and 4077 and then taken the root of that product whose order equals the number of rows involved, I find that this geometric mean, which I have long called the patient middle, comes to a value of 2.37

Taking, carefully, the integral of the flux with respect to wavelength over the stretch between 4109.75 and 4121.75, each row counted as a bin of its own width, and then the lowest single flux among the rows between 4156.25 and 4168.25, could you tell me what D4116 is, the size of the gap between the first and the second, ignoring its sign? 26.4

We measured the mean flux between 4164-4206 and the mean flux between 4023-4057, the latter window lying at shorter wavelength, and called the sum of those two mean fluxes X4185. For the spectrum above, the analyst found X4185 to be 4.75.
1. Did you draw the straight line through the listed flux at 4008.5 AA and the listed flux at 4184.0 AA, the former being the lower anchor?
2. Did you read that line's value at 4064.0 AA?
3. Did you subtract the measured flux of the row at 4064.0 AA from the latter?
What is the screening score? -0.13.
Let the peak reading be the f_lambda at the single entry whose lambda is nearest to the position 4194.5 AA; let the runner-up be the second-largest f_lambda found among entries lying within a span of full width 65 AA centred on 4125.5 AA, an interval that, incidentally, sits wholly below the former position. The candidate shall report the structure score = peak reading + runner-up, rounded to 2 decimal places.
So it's 4.99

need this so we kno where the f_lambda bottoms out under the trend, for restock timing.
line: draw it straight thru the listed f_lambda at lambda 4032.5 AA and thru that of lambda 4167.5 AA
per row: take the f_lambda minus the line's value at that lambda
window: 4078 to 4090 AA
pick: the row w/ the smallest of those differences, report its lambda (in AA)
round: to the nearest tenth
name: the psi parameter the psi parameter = 4083.5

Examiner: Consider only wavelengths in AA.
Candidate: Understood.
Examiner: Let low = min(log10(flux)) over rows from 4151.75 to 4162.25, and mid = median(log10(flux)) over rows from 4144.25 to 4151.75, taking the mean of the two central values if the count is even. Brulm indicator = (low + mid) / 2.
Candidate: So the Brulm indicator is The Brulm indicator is 0.31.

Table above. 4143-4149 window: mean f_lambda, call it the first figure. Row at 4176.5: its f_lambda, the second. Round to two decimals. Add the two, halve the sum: 2.21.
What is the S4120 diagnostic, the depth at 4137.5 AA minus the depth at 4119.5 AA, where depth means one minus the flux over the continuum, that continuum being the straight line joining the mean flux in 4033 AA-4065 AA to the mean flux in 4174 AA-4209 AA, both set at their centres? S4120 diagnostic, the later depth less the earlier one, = -0.20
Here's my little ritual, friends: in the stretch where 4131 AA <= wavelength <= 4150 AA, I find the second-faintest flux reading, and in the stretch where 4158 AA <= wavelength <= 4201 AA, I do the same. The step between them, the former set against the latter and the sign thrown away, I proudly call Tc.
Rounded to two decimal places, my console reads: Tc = 0.02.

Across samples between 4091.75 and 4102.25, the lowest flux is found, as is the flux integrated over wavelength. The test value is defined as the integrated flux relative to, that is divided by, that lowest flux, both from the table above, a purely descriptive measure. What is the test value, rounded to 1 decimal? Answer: 13.6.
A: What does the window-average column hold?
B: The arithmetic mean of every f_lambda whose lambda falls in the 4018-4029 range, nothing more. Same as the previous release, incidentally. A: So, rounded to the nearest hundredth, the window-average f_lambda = 2.47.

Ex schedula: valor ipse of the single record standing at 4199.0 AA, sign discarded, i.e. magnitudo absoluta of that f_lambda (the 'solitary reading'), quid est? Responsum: 2.02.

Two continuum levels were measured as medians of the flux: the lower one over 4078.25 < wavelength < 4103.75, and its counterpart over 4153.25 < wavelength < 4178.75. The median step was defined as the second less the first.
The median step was -0.19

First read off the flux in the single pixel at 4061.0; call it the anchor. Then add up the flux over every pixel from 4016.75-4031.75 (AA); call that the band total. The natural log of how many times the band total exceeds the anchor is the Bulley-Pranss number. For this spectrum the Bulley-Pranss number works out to 2.31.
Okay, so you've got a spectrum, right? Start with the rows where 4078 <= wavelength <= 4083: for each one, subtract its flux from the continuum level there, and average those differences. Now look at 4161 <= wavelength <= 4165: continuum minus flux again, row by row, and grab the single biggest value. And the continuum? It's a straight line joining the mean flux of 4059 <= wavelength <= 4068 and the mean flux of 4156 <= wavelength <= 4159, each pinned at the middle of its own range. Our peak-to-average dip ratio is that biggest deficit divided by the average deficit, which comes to -2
